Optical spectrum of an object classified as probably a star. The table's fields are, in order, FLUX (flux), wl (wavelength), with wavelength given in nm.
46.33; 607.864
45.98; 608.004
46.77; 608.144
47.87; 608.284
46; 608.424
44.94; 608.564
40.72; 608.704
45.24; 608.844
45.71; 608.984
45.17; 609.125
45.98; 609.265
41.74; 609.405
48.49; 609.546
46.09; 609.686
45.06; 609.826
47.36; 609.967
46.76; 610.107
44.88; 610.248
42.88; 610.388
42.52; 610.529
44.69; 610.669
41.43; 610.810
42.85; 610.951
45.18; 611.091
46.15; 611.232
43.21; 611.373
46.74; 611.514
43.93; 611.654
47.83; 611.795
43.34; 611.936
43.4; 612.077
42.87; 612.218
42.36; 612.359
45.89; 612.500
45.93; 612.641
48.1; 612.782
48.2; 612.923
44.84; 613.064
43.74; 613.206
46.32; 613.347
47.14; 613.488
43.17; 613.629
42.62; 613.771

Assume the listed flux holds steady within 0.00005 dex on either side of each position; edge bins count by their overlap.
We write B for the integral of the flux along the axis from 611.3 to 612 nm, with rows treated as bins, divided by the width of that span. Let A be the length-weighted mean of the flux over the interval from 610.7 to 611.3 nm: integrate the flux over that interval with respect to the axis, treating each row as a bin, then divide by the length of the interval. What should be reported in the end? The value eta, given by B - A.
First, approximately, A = 43.9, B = 45.0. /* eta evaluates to 1.1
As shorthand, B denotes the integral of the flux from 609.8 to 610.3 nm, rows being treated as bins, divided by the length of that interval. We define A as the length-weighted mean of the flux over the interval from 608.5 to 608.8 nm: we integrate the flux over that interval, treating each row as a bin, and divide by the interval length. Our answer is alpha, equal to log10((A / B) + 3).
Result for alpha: 0.595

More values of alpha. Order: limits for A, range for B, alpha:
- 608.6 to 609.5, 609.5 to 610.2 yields 0.596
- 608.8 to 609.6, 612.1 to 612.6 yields 0.606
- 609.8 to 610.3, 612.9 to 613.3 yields 0.604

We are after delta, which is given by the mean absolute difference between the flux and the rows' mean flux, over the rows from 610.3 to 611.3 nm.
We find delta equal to 1.4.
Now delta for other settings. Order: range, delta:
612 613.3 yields 1.8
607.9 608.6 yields 0.8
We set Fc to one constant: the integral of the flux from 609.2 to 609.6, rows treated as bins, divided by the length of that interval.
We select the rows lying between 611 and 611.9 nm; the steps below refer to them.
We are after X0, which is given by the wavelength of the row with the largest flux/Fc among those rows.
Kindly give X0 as 611.795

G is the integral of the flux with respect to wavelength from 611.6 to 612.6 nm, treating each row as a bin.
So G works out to 44.3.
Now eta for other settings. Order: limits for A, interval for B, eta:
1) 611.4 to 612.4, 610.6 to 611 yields -1.5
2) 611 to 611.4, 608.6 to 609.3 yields -0.4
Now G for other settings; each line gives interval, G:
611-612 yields 45.2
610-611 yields 43.9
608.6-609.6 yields 44.7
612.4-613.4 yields 46.0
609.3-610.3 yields 45.8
